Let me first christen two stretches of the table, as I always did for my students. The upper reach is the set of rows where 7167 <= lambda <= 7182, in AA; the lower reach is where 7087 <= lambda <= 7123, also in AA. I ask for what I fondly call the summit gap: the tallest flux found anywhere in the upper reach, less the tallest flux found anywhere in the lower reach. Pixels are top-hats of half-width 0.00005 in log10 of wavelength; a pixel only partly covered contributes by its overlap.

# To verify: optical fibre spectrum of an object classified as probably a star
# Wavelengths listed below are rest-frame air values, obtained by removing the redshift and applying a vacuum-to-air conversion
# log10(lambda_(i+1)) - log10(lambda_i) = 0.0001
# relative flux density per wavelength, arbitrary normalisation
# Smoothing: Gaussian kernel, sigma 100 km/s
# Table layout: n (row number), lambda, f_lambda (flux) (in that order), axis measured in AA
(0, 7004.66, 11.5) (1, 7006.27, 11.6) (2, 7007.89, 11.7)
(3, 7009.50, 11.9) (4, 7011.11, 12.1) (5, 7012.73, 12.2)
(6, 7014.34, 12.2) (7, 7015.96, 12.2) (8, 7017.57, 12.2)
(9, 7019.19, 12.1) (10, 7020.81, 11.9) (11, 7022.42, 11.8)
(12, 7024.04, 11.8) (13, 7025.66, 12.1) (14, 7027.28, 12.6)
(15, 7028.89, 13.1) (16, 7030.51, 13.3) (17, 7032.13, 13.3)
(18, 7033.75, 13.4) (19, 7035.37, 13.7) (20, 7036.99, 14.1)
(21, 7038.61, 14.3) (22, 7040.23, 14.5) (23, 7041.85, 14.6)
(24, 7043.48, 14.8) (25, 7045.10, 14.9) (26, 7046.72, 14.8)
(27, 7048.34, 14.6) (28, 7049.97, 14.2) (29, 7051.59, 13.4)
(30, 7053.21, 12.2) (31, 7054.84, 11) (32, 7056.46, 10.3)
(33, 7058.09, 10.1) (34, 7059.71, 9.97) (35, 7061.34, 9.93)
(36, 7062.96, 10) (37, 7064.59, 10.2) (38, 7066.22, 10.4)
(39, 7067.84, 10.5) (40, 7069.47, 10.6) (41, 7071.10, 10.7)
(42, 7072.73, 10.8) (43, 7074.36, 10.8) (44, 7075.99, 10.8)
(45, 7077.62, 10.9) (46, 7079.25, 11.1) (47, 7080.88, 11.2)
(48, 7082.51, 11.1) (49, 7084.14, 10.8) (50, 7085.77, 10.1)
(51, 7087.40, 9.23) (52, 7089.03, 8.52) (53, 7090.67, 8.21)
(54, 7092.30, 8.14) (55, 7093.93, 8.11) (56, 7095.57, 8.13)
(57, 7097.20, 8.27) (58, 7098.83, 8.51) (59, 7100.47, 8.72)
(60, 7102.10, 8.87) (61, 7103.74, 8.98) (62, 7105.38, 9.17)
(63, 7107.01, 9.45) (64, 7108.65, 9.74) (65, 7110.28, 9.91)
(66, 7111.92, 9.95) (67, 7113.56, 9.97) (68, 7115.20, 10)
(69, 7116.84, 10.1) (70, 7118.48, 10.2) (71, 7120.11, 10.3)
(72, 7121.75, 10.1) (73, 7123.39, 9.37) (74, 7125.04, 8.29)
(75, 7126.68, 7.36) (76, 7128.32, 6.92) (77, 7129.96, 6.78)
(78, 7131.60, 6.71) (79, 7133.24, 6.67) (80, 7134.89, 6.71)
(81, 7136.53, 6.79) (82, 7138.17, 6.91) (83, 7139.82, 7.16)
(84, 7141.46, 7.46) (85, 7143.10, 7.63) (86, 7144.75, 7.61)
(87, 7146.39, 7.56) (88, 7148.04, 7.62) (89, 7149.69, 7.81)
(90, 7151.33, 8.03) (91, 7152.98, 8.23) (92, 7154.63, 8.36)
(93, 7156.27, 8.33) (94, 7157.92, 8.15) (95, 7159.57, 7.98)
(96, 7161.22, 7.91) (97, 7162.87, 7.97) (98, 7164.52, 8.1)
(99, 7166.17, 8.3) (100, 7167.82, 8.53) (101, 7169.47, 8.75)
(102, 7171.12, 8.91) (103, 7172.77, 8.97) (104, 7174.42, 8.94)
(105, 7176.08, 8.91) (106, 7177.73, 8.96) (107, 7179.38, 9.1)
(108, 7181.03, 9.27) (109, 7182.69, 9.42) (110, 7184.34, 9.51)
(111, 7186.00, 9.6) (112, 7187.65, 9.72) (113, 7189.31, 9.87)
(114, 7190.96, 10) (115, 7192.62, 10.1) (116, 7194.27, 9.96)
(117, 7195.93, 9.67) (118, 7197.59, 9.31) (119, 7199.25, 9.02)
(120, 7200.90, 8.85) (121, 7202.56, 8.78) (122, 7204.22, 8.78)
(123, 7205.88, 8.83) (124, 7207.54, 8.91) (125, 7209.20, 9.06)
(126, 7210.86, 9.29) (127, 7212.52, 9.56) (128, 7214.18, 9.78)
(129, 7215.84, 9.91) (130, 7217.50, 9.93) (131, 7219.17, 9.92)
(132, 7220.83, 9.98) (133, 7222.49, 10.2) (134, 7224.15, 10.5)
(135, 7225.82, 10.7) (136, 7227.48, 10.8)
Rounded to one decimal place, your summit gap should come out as -1.0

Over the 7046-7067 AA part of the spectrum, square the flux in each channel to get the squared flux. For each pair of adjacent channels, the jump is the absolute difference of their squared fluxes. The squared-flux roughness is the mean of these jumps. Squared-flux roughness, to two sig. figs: 11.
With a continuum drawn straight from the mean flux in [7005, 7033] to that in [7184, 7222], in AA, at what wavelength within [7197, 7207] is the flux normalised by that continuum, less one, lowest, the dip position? 7202.56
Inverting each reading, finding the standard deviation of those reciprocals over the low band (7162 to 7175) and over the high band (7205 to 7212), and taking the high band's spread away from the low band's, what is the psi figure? 0.003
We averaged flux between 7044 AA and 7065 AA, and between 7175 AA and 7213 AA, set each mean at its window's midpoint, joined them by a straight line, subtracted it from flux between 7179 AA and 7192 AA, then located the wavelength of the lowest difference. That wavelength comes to 7179.38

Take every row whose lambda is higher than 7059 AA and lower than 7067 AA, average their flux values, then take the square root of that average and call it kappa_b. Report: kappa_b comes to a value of 3.18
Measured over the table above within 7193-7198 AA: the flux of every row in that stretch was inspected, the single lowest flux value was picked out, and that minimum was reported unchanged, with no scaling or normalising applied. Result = 9.31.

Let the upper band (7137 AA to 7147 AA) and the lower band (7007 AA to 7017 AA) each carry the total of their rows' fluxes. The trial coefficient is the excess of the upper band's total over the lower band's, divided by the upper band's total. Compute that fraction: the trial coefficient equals -0.6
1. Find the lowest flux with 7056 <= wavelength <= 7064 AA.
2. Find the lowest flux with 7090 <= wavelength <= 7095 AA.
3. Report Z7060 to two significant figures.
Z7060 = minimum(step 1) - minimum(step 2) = 1.8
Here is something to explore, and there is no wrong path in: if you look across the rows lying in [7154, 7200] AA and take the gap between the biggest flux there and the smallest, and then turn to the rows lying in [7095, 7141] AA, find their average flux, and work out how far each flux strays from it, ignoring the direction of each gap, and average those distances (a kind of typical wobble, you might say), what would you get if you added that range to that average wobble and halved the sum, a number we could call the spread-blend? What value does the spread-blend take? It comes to 1.7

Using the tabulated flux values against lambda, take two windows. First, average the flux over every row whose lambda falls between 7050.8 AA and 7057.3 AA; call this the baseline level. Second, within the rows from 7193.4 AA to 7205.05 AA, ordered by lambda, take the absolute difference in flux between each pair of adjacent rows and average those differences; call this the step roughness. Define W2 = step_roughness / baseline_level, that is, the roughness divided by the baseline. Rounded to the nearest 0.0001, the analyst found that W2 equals 0.0168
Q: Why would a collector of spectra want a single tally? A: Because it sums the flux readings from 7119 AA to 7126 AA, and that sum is 38.1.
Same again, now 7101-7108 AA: 36.5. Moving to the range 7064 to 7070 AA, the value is 41.7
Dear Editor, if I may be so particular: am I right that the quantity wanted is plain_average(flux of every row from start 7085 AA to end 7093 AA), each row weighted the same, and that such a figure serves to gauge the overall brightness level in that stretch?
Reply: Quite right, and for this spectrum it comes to 8.8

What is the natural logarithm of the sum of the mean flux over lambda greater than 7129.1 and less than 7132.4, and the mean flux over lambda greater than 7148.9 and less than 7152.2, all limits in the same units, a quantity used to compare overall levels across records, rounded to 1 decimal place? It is 2.7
